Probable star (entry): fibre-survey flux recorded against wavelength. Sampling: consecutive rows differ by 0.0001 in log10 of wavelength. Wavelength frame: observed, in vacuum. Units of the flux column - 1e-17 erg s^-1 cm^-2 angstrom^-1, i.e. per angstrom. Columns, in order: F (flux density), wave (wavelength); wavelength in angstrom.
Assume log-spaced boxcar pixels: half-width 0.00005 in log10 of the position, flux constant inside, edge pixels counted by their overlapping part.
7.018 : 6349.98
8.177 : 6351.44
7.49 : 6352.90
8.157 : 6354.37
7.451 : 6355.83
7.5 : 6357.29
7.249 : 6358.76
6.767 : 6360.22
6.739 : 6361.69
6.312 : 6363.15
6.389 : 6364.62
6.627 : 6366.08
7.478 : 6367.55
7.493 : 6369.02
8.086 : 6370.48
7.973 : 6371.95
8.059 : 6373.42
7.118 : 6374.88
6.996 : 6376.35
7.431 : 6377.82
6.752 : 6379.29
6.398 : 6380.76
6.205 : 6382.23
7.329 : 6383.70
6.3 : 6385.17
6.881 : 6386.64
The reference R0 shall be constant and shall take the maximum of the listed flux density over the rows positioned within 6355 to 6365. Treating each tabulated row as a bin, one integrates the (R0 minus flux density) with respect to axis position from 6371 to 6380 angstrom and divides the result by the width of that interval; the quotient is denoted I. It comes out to 0.09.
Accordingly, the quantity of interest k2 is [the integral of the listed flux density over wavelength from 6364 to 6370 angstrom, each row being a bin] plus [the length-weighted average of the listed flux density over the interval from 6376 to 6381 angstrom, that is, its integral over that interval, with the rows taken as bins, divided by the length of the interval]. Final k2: 49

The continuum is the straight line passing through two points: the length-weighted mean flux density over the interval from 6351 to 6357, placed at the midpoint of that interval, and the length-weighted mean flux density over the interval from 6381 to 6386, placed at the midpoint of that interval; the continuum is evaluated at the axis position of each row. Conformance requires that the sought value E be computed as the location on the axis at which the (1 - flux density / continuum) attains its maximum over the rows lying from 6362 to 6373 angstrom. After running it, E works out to 6363.15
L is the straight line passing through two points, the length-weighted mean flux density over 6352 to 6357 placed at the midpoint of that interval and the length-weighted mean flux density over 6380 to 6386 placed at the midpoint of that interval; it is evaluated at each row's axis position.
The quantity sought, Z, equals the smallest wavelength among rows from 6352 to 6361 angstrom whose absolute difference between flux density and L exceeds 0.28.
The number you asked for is 6354.37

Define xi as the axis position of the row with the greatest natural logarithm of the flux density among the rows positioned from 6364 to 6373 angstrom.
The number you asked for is 6370.48 angstrom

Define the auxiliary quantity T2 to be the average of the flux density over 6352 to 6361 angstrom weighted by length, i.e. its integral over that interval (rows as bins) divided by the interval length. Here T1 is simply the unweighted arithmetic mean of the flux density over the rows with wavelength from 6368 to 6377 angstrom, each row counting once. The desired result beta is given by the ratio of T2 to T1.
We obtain 0.98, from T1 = 7.62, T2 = 7.44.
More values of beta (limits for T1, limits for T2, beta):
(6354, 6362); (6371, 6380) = 1.01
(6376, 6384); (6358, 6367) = 0.98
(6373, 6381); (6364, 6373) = 1.04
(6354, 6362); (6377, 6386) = 0.92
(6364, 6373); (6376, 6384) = 0.93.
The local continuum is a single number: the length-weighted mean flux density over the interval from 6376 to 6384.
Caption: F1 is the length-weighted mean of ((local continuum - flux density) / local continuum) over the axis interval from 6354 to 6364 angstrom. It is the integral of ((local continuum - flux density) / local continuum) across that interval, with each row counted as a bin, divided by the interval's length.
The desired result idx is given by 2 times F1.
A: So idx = -0.09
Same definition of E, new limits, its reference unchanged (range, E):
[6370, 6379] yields 6376.35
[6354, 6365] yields 6363.15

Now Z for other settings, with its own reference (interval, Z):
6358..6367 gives 6358.76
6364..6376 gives 6364.62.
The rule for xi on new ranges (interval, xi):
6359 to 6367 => 6360.22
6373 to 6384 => 6373.42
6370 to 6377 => 6370.48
